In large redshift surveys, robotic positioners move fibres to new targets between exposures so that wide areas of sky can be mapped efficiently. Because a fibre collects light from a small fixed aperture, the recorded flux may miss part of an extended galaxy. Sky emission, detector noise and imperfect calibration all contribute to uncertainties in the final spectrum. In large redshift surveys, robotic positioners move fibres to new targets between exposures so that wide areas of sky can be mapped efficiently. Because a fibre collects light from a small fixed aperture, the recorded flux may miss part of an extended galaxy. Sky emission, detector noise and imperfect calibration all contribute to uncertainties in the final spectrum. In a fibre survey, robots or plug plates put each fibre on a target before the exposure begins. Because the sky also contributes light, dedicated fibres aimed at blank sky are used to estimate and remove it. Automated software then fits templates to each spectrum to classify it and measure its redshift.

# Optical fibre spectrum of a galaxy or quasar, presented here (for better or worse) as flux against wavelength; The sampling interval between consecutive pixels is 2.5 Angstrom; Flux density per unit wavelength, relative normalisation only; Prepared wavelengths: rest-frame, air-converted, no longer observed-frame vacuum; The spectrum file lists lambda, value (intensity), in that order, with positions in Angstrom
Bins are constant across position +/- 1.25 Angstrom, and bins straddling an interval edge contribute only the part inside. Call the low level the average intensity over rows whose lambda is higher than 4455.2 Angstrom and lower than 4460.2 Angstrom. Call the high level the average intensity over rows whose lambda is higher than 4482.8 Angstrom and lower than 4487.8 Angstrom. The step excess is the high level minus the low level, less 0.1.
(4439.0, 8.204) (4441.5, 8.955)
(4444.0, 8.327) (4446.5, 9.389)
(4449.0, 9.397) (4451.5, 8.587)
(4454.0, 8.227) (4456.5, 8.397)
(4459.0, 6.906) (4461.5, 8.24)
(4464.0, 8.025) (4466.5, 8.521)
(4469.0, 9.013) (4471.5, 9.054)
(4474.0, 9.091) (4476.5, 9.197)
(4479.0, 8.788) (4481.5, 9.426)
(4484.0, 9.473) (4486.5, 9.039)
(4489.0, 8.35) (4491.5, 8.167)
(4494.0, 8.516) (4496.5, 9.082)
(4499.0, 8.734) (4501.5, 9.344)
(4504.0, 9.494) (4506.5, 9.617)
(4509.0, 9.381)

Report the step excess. 1.5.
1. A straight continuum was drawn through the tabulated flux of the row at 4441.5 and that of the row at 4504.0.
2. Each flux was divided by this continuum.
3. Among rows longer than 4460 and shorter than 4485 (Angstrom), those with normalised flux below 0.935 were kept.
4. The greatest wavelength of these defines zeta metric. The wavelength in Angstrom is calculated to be 4466.5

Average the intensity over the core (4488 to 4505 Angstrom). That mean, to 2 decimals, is 8.81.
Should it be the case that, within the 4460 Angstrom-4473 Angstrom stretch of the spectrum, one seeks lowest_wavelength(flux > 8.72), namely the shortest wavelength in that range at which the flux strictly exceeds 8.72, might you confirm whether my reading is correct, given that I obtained 4469.0 Angstrom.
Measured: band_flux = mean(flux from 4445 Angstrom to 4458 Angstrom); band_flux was 8.8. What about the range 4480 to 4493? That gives 8.9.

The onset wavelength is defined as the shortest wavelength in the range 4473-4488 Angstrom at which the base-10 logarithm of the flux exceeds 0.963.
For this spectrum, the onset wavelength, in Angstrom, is 4476.5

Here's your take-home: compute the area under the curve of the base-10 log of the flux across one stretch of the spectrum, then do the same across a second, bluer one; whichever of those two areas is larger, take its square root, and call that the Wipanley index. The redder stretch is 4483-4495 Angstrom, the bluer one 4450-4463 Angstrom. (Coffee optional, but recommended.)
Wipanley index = 3.43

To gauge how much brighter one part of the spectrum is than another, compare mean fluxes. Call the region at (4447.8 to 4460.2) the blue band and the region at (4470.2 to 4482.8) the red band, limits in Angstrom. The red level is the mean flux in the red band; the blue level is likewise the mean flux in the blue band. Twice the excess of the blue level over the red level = -2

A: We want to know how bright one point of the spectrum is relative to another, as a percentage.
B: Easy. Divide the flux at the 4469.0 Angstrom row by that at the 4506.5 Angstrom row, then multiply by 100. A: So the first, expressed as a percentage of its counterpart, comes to 94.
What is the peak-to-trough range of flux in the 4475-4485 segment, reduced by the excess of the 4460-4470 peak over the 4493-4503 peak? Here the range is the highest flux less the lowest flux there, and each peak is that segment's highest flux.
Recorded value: 1.0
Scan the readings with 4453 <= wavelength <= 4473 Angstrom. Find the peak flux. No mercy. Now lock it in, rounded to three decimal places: 9.054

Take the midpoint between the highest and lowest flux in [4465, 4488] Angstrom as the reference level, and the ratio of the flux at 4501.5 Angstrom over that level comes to 1.04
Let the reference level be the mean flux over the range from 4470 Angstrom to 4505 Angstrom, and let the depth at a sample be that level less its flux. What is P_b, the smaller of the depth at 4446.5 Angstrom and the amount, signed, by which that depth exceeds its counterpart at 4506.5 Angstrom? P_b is -0.41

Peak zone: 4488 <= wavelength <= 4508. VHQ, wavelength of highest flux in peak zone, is 4506.5 Angstrom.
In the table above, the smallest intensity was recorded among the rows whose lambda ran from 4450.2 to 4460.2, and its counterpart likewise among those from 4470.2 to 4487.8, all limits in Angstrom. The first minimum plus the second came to 15.7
